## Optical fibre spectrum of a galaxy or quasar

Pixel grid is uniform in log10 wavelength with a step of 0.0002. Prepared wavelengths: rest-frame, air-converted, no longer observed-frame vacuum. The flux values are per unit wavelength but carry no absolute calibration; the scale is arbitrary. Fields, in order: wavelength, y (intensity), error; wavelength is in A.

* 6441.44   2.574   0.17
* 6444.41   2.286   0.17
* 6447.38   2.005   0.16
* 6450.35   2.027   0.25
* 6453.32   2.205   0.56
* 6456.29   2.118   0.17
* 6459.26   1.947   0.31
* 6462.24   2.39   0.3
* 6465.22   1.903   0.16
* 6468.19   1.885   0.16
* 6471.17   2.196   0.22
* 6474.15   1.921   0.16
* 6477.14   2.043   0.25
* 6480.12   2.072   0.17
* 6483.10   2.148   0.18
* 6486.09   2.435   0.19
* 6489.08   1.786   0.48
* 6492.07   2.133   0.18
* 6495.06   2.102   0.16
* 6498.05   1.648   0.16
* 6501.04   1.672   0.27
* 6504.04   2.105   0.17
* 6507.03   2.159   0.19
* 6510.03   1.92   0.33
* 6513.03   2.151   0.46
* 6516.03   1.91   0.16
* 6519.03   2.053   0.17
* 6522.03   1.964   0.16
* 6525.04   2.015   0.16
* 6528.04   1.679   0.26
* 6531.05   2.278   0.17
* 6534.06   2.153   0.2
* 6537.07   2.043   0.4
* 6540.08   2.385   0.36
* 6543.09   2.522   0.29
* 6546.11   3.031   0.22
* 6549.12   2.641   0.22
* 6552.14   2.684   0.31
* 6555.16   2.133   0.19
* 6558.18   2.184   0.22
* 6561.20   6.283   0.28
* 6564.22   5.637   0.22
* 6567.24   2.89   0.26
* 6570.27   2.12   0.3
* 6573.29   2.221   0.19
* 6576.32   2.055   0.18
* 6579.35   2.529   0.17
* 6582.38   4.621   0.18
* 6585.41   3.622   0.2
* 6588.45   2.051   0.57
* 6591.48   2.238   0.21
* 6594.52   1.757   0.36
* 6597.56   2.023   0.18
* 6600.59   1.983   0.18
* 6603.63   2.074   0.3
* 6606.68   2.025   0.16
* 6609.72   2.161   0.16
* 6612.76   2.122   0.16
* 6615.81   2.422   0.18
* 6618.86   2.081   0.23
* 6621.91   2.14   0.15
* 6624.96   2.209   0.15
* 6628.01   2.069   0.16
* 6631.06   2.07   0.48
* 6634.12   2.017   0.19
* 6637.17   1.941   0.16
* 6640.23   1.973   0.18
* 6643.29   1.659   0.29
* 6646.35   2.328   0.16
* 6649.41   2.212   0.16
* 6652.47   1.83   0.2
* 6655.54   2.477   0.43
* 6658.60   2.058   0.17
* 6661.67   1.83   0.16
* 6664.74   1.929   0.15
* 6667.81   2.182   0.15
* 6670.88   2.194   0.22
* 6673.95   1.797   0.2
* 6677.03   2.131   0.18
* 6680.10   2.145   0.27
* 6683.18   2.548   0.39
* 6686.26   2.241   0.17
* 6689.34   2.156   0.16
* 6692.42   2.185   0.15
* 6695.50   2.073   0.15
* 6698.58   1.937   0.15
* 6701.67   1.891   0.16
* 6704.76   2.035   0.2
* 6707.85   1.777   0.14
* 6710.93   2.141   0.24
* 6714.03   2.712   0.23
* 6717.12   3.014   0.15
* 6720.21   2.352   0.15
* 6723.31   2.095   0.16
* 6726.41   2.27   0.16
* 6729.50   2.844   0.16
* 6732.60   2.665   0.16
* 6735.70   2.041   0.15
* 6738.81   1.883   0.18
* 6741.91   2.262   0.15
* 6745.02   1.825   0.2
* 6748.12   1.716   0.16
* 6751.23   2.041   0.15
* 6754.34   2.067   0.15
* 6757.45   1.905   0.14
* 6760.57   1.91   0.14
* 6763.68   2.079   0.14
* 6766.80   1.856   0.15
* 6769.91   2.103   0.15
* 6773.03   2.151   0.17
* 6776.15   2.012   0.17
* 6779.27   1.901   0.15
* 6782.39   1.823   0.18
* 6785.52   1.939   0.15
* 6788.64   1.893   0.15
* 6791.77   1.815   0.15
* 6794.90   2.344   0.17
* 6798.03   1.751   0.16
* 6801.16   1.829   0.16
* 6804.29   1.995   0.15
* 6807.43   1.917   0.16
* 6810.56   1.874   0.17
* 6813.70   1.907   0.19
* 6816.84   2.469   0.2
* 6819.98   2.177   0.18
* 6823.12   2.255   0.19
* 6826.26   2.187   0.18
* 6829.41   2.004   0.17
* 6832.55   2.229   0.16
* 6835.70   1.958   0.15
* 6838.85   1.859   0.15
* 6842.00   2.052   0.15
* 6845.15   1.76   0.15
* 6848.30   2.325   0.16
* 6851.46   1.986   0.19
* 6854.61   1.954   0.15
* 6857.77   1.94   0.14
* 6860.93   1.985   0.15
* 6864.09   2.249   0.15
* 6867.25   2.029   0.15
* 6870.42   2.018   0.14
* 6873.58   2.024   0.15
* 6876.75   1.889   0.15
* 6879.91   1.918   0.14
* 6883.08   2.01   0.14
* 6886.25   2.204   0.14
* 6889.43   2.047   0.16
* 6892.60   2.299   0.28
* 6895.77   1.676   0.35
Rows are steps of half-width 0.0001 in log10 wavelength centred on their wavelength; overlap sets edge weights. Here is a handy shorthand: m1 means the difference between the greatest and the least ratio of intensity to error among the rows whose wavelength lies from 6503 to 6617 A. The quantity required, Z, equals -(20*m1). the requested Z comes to -441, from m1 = 22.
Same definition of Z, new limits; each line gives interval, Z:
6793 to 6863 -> -90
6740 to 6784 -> -119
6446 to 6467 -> -172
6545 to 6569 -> -339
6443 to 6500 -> -195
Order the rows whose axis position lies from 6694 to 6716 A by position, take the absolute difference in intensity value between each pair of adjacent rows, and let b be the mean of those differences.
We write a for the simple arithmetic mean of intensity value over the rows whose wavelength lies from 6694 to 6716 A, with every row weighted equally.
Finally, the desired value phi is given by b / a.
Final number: 0.122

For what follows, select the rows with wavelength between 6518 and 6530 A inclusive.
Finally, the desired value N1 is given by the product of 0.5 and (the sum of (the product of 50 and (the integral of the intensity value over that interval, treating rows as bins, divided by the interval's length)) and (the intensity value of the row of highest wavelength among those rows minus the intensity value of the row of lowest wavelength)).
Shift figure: 48.2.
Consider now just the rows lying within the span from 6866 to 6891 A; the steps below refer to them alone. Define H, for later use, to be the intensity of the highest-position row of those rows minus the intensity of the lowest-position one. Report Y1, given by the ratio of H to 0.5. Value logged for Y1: 0.04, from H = 0.02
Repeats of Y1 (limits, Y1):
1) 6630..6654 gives -0.48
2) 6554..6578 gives -0.16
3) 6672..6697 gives 0.55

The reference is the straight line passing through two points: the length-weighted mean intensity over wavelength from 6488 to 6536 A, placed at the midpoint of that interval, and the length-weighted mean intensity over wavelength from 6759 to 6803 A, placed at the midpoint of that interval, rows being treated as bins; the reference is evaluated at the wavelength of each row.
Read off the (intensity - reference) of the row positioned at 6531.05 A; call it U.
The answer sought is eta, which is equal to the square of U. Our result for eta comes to 0.09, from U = 0.29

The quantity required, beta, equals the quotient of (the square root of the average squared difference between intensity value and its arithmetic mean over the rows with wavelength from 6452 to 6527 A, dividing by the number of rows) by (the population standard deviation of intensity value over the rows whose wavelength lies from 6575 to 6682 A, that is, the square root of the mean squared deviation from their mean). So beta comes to 0.35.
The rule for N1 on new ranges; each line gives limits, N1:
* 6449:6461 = 52.0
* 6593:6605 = 49.1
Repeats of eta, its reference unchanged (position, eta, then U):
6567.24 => 0.83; 0.91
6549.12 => 0.43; 0.66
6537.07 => 0.00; 0.06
